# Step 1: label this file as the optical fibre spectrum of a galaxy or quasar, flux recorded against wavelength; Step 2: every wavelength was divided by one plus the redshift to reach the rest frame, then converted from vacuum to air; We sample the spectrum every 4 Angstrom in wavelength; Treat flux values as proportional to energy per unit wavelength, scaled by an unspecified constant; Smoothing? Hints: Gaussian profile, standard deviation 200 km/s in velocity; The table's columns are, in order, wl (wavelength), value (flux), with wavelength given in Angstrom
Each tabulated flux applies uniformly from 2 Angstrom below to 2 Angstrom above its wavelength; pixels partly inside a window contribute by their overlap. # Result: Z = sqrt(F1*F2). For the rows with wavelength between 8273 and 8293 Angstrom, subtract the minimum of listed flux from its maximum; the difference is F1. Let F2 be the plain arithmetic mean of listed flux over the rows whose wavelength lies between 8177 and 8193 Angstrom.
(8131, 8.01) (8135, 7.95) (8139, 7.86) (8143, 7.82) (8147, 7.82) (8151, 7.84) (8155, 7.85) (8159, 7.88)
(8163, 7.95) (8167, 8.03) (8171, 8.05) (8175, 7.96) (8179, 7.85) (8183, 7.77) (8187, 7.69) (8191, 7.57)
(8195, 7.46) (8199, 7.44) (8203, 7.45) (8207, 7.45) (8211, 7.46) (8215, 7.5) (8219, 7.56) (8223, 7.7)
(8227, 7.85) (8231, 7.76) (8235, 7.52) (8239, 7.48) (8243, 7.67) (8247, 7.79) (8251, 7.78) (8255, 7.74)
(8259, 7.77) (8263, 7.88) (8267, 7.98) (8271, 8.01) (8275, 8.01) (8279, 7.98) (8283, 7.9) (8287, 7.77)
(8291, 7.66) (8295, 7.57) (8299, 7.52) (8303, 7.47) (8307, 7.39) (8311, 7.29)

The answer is 1.64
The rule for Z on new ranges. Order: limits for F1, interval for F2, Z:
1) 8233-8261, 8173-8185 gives 1.56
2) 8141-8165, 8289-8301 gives 0.99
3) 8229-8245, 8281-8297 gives 1.47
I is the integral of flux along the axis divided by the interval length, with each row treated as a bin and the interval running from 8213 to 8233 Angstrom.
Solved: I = 7.67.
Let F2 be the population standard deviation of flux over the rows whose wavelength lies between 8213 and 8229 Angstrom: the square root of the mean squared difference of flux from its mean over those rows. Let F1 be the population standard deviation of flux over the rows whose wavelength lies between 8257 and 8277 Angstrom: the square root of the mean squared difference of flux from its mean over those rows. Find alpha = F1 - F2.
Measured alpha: -0.04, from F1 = 0.093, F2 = 0.135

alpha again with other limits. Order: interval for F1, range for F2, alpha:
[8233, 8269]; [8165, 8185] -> 0.04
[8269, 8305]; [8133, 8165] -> 0.16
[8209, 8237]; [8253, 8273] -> 0.03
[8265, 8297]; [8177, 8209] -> 0.01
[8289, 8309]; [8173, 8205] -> -0.10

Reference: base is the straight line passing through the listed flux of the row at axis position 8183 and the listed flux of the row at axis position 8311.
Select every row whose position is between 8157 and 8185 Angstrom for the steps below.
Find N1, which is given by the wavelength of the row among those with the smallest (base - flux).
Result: 8171 Angstrom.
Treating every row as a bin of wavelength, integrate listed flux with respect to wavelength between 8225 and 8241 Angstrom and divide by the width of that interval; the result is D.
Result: 7.65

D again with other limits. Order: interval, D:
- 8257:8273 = 7.91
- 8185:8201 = 7.54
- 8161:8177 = 8.00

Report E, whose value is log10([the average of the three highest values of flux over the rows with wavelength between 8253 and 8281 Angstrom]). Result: 0.903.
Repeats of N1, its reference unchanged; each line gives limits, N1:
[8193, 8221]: 8219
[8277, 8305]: 8279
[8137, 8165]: 8163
